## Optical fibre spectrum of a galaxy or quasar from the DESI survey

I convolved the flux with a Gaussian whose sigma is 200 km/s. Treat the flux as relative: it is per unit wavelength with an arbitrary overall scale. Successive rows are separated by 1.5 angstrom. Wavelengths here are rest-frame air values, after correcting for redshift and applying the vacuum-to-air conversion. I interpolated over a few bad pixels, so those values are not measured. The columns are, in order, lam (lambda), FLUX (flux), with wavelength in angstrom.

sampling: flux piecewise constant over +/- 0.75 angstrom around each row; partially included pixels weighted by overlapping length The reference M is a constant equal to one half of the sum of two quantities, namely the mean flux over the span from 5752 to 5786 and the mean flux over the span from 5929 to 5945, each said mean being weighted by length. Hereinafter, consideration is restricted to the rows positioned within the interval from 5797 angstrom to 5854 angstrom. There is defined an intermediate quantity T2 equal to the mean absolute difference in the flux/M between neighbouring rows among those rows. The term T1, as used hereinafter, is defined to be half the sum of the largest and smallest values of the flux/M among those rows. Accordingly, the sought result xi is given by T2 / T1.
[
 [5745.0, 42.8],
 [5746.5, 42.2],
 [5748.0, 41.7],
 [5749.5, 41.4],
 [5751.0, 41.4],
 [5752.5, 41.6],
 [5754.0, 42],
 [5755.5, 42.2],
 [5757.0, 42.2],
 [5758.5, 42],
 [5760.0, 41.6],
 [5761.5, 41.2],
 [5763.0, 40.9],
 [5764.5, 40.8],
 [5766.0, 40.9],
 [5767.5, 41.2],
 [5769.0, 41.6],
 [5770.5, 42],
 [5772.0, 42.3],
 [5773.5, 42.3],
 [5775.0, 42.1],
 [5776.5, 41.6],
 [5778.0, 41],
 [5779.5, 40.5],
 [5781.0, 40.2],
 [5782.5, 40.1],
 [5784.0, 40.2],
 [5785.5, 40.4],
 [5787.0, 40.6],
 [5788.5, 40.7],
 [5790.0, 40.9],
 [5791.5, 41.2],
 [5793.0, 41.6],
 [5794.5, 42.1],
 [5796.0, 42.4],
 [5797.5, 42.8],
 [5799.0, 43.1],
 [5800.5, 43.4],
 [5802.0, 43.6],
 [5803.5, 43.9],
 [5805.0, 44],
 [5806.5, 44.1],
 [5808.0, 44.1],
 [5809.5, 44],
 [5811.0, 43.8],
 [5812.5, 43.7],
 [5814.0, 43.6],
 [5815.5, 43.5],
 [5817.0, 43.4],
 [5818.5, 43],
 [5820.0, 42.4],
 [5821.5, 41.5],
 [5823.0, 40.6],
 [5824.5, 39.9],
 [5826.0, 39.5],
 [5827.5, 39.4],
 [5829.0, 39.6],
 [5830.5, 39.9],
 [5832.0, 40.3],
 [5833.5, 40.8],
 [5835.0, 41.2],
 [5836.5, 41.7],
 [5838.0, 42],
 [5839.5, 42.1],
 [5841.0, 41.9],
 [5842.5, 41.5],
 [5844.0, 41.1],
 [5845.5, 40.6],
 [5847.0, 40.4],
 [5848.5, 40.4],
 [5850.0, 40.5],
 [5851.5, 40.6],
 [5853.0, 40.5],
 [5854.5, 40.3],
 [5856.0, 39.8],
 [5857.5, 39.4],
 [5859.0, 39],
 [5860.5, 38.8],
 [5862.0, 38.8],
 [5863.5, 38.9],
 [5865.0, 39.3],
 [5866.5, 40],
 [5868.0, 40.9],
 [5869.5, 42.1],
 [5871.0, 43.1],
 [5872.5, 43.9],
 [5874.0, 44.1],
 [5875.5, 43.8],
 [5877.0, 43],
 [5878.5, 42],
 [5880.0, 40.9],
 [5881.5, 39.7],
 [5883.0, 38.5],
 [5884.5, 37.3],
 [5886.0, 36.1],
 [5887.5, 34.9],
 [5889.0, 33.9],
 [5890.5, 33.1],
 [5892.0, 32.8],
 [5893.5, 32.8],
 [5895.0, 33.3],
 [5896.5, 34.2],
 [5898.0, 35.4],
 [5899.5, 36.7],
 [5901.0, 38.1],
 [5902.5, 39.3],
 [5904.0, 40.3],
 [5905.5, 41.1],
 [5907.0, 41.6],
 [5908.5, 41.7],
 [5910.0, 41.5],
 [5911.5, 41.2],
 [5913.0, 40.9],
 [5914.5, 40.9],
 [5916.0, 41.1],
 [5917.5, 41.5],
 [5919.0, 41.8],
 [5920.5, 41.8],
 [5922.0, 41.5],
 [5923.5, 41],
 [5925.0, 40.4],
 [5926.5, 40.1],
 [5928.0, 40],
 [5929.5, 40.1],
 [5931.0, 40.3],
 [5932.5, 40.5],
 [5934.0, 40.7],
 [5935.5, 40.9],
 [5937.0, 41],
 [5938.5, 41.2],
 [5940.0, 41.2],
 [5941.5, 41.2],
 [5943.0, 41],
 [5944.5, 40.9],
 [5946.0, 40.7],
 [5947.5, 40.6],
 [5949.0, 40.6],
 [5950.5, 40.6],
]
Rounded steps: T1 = 1.016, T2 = 0.007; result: 0.007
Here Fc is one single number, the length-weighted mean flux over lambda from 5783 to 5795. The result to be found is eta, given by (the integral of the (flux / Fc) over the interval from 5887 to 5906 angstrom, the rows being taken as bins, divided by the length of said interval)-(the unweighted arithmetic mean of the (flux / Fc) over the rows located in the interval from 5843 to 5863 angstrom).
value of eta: -0.10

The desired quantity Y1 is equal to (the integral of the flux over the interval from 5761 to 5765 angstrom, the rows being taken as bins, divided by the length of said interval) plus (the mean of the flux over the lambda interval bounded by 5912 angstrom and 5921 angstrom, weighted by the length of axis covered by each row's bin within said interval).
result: 82.3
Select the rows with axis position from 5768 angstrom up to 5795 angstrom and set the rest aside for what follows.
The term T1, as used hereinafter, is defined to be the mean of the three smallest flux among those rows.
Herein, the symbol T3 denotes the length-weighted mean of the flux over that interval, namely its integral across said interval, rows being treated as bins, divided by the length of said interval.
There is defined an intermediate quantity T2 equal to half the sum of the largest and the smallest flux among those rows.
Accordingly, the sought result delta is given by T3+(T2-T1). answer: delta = 42.2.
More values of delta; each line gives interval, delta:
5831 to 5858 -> 41.8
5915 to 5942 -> 41.7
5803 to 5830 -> 44.7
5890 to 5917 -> 42.5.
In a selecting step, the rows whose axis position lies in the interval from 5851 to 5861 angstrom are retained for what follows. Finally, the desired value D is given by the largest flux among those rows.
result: 40.6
